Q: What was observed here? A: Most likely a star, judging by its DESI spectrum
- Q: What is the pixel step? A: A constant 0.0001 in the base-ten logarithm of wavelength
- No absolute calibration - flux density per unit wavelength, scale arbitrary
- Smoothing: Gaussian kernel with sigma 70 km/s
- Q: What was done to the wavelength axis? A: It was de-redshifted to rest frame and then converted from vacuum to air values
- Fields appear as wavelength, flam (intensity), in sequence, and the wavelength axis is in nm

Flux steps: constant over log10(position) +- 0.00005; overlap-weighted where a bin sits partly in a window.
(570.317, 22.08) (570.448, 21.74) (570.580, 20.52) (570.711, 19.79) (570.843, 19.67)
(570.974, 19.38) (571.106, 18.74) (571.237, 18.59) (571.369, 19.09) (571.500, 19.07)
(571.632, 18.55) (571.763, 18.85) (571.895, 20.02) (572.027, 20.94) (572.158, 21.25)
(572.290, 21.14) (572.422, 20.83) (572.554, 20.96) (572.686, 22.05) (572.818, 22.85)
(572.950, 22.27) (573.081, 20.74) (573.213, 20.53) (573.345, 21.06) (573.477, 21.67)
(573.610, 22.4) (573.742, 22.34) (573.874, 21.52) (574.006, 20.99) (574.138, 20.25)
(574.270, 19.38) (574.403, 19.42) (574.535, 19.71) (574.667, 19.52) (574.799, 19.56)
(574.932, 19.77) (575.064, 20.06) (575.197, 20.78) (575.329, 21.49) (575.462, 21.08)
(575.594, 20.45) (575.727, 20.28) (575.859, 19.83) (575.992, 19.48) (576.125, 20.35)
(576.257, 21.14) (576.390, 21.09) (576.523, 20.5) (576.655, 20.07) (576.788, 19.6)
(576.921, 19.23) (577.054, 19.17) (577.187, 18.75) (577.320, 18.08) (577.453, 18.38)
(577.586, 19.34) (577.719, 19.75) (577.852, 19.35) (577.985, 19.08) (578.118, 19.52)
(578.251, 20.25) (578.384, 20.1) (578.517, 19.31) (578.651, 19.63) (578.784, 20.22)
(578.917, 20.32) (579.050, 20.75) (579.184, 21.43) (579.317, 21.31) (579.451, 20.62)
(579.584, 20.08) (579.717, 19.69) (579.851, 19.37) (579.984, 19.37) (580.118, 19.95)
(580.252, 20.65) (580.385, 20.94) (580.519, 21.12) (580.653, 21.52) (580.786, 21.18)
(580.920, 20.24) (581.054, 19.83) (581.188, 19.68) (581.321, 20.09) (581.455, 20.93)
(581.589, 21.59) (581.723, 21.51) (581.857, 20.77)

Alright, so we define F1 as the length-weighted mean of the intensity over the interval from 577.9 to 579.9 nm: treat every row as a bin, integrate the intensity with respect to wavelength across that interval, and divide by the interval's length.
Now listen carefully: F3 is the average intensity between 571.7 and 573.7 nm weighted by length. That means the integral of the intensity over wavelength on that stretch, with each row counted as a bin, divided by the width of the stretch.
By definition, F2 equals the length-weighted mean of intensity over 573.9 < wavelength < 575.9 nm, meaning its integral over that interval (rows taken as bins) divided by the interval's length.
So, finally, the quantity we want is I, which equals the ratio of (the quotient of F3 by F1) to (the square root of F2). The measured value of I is 0.234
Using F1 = 20.1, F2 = 20.2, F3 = 21.2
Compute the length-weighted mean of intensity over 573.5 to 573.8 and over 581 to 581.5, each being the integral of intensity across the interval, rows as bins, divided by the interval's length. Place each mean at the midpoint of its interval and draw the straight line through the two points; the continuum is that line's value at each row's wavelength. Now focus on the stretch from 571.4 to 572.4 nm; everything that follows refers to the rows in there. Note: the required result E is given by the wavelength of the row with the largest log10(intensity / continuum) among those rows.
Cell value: 572.158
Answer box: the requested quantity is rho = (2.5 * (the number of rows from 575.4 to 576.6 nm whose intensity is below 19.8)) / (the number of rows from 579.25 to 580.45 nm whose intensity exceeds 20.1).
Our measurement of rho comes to 1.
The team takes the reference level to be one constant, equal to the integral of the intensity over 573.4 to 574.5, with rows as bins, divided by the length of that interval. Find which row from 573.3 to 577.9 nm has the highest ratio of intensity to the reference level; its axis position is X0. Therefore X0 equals 573.610 nm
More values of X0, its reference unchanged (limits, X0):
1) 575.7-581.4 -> 580.653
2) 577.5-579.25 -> 579.184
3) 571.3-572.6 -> 572.158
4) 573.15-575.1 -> 573.610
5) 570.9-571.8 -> 570.974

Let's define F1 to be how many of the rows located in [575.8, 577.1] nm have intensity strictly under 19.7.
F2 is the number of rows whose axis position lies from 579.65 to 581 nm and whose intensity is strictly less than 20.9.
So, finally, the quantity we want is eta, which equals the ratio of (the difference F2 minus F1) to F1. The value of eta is 0.5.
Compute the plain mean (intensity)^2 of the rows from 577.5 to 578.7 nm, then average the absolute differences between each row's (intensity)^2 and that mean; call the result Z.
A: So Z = 12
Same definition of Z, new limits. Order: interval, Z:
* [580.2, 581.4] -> 23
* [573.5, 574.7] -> 44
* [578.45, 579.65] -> 23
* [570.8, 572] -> 15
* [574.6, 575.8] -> 22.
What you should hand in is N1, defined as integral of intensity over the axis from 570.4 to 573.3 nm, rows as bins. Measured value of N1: 59.0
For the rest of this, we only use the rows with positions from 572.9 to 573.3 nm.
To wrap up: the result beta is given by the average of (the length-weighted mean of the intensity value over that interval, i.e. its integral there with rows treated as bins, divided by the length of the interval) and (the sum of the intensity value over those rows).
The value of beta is 42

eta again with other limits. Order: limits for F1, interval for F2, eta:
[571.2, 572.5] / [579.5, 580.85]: 0.2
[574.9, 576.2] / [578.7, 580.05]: 7.0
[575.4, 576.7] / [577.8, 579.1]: 9.0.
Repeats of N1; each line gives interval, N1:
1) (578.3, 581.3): 61.0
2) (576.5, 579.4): 57.2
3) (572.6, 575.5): 60.6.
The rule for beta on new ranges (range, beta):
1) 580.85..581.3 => 40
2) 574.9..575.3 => 40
